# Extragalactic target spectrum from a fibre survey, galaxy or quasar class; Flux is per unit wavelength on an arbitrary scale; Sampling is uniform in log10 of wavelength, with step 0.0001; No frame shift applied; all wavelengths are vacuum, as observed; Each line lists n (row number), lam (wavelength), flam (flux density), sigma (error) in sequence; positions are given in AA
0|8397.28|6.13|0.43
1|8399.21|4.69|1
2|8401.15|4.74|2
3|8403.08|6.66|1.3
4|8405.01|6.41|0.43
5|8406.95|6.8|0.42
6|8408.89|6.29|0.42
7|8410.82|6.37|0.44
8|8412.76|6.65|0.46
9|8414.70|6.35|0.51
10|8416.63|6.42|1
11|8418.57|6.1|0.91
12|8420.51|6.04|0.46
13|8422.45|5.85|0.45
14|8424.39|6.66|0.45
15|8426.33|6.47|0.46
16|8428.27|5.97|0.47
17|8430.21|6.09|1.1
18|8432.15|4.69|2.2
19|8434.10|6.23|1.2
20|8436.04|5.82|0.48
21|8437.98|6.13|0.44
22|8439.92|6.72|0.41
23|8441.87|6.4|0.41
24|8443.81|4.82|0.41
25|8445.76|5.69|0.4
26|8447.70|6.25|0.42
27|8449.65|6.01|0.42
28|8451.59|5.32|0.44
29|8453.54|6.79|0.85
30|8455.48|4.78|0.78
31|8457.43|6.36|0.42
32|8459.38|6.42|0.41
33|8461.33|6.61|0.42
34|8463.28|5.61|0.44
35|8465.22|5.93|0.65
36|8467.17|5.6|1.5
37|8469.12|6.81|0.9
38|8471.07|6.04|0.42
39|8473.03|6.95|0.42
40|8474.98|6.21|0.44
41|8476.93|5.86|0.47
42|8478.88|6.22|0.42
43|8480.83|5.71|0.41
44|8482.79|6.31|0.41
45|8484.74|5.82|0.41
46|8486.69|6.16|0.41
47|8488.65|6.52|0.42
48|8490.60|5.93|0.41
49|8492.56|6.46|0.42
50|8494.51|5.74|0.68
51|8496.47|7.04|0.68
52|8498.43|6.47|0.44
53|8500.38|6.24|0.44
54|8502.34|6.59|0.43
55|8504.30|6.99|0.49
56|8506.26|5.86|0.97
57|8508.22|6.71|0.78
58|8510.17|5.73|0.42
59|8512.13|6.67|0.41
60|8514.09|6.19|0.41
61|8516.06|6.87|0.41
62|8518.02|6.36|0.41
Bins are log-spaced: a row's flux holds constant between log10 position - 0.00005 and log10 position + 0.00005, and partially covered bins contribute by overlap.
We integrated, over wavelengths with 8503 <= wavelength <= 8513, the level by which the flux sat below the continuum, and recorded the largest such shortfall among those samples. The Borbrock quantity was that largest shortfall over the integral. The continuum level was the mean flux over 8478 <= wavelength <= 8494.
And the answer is -0.2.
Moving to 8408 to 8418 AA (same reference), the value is 0.1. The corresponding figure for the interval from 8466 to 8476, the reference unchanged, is -0.3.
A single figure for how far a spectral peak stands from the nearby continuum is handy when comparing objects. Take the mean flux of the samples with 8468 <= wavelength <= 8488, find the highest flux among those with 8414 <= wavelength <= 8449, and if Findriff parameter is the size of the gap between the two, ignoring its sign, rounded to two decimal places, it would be 0.51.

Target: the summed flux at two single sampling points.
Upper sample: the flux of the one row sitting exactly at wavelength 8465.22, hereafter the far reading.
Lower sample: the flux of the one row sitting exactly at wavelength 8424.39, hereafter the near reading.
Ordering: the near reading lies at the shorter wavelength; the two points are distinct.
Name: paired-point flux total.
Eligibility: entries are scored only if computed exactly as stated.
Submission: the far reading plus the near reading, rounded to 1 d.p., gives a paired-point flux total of 12.6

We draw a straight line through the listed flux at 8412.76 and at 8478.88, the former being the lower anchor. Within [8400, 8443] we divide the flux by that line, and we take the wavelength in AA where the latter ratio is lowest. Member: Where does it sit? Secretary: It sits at 8401.15 AA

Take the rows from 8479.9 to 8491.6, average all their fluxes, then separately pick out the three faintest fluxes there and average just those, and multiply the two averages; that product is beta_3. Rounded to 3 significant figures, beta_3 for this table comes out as 35.4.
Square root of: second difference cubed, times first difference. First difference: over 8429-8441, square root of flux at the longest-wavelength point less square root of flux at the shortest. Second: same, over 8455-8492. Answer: 0.044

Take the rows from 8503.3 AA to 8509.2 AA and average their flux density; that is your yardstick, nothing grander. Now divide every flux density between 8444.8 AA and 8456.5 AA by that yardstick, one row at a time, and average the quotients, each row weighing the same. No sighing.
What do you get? 0.89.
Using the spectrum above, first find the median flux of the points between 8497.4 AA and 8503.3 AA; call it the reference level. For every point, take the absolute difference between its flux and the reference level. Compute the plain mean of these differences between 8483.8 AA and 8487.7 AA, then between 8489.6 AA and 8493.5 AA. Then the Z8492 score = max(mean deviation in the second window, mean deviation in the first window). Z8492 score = 0.5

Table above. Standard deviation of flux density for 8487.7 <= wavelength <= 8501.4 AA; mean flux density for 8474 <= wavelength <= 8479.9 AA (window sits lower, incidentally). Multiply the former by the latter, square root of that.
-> 1.6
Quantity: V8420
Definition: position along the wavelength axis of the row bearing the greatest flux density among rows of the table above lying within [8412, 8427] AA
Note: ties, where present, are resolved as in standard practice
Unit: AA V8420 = 8424.39 AA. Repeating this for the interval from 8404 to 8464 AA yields 8406.95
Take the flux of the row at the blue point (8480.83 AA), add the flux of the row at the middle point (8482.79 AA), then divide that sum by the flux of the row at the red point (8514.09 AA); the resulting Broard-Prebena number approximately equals 1.94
